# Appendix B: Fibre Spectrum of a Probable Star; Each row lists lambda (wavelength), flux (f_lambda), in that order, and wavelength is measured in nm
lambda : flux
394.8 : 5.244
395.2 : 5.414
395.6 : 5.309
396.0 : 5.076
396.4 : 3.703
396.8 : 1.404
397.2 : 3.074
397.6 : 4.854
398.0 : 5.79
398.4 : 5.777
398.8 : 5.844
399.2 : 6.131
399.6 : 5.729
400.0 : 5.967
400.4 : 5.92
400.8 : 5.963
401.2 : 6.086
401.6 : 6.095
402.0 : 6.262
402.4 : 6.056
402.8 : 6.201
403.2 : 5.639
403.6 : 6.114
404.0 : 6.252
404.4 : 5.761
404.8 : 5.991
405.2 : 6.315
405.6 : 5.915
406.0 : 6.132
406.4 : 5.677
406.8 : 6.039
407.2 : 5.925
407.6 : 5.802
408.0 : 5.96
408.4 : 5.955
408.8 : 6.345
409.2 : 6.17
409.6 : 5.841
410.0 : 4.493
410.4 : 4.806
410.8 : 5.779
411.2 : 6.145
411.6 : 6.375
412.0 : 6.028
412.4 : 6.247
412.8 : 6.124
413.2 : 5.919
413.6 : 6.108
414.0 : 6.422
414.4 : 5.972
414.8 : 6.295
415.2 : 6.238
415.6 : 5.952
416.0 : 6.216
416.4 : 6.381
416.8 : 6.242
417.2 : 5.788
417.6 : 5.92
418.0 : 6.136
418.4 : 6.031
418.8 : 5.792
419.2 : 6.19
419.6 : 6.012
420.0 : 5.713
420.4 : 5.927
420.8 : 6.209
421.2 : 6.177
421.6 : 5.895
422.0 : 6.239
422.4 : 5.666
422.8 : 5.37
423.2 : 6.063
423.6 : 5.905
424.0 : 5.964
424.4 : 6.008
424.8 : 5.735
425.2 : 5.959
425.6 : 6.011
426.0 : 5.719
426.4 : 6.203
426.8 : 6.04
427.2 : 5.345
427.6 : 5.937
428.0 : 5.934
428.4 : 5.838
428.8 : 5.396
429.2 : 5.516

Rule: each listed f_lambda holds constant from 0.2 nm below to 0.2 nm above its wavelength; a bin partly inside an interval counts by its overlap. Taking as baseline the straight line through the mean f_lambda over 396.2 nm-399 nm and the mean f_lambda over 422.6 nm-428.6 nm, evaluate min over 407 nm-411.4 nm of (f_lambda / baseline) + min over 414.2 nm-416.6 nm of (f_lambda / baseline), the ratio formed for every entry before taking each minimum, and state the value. 2.01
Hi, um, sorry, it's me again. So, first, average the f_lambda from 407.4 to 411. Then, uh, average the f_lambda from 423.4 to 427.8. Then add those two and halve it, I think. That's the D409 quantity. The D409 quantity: 5.79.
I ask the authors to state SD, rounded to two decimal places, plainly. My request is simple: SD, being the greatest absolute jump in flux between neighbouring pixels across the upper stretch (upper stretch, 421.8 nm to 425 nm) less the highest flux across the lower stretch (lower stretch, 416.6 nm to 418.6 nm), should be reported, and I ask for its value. -5.55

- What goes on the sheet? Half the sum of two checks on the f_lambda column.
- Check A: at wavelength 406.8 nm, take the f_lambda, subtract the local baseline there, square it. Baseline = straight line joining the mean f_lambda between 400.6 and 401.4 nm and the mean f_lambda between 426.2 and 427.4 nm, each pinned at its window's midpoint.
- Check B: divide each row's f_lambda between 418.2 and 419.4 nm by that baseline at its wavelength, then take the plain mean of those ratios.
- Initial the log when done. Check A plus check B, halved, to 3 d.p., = 0.509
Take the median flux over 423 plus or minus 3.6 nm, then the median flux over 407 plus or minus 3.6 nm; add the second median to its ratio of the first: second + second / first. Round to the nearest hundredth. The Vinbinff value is 6.96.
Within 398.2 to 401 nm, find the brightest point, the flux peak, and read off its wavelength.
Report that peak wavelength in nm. 399.2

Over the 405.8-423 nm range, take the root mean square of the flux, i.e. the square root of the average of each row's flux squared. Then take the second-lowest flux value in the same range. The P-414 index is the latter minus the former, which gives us -1.17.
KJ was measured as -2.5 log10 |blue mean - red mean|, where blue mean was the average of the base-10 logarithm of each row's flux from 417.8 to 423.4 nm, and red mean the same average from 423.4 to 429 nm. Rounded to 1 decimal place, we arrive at 5.3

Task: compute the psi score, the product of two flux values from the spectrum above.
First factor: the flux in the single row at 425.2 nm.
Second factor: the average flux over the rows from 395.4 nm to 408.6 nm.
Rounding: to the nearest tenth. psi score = 33.4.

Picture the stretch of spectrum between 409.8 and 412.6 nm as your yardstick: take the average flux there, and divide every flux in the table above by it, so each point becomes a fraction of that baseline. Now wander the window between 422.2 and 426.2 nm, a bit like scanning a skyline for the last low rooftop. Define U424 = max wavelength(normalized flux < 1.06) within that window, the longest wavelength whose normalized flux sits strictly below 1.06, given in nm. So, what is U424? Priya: 426.0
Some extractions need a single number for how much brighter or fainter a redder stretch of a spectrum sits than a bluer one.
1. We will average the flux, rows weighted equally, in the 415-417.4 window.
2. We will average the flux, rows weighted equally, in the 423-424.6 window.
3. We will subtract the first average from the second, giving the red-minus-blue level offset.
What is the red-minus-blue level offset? -0.15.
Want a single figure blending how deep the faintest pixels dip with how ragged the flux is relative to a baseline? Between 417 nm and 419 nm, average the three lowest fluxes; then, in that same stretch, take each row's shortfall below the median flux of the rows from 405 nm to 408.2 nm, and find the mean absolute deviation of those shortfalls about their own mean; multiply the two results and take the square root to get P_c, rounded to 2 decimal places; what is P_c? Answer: 0.84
